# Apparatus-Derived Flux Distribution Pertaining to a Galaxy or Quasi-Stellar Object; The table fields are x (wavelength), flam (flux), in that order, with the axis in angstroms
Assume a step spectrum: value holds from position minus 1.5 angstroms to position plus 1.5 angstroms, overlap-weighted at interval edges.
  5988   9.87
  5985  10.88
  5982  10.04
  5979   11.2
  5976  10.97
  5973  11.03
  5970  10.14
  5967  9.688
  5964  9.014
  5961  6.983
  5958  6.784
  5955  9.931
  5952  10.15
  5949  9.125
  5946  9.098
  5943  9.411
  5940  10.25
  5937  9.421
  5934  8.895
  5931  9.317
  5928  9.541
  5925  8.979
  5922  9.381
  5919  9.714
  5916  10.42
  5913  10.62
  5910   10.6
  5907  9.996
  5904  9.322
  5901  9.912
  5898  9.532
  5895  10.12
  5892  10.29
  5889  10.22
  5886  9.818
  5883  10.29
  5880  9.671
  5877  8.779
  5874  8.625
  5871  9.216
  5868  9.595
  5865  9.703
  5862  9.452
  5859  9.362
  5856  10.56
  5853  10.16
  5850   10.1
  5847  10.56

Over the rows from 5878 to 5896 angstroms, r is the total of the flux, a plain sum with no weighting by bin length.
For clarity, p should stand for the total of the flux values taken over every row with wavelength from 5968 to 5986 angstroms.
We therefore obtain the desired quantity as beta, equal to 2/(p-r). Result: 0.5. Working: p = 64.3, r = 60.4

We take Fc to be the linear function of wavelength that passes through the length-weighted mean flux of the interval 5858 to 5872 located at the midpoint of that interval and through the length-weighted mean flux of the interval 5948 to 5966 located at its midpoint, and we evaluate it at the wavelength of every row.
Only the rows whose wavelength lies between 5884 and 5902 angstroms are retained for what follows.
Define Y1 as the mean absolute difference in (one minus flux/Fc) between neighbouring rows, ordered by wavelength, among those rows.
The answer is 0.036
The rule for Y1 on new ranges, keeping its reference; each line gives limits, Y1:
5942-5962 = 0.094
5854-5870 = 0.043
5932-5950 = 0.058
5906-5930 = 0.044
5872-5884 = 0.062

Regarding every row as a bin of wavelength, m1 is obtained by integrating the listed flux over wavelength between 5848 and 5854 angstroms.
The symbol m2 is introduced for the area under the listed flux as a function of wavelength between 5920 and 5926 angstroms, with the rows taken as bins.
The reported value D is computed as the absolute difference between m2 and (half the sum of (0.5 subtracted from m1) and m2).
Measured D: 2.5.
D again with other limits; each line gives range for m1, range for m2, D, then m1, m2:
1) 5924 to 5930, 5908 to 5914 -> 4.1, 55.7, 63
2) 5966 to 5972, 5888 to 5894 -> 0.9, 60.2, 61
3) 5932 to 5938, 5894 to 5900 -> 2.2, 54.9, 59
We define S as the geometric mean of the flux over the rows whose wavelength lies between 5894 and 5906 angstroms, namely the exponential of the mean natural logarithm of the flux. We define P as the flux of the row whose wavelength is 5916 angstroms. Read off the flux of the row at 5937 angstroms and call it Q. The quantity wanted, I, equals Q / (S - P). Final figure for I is -13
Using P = 10.42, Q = 9.421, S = 9.7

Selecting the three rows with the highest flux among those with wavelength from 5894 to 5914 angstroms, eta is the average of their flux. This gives 10.4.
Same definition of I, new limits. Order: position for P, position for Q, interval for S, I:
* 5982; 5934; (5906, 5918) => 24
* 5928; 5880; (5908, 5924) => 16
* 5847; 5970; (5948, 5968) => -5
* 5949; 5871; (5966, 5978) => 7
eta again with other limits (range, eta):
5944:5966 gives 9.7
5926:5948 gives 9.7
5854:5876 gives 10.0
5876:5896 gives 10.3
